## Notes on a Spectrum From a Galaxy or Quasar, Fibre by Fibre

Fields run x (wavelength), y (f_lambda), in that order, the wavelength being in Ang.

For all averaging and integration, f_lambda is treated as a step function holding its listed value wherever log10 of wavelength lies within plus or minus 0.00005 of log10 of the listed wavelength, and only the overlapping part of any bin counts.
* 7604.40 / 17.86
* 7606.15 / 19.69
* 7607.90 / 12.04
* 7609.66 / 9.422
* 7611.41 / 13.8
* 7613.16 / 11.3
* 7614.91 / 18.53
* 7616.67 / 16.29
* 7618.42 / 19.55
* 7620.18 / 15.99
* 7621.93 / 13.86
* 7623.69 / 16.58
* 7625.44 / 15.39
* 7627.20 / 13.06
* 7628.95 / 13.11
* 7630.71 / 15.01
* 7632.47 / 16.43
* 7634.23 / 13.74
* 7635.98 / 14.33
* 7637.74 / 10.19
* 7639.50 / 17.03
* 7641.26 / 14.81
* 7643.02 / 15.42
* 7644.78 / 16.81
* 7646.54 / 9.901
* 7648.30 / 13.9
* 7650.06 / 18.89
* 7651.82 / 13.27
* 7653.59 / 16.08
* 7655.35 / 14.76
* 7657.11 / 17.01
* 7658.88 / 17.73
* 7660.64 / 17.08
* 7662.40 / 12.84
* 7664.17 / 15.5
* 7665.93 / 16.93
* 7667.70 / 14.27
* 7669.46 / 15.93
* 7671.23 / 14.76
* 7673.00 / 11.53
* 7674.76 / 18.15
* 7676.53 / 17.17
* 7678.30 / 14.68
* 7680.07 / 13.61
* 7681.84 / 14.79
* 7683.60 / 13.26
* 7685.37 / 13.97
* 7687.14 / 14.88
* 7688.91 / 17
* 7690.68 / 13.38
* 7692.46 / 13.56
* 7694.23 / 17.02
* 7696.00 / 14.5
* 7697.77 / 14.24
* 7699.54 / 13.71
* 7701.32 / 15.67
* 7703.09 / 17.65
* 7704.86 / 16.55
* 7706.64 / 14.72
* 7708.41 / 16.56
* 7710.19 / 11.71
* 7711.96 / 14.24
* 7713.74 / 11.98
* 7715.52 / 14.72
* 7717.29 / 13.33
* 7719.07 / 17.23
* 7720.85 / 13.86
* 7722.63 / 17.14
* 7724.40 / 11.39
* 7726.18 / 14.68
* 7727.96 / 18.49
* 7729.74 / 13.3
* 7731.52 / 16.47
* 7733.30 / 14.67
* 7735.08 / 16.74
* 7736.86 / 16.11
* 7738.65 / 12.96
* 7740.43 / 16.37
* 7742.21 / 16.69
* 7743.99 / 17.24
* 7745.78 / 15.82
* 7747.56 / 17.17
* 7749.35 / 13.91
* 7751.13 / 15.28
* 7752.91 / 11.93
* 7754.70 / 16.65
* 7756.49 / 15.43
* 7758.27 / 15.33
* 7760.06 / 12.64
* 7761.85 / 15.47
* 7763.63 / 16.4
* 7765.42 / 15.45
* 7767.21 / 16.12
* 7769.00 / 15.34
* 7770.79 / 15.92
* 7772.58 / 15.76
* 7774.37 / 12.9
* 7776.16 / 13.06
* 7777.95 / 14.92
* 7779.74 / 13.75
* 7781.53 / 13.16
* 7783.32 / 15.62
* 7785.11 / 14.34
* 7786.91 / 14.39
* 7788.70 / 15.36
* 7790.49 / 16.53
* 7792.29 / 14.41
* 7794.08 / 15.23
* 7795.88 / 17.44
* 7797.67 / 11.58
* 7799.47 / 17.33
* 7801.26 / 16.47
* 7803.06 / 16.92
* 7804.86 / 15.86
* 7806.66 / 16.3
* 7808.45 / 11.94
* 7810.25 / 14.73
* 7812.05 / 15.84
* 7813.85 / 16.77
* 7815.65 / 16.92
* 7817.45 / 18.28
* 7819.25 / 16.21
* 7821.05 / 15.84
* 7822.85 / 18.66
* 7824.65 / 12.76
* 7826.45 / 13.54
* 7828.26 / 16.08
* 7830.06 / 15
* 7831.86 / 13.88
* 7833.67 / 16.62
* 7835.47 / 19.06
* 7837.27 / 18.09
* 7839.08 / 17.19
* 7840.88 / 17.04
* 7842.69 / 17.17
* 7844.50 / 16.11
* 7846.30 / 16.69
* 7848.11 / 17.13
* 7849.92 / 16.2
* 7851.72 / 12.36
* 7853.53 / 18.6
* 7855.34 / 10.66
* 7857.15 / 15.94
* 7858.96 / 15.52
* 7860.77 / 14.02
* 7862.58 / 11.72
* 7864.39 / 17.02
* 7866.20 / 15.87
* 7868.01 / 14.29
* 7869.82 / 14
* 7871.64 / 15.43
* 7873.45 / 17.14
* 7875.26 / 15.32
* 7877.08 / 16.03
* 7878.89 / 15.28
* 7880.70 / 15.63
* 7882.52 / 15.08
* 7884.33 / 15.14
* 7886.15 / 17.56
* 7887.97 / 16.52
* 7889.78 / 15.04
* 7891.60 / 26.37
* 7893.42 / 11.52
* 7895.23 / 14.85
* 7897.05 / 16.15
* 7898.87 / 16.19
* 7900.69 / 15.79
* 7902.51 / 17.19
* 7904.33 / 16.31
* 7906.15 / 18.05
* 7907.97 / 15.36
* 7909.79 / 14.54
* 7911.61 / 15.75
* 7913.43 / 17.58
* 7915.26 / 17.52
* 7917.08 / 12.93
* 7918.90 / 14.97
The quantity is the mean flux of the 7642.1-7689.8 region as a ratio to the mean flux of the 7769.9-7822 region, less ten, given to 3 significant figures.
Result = -9.01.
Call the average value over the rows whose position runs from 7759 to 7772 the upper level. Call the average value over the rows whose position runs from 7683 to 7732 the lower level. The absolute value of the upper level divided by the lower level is 1.03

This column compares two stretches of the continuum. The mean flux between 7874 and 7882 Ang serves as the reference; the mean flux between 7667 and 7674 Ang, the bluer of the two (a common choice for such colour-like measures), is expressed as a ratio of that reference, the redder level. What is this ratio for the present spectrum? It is 0.91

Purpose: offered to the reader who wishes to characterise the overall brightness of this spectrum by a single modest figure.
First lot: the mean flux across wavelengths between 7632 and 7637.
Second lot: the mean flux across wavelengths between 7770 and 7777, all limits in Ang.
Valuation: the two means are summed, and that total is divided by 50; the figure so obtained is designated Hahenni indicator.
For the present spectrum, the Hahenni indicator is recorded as 0.58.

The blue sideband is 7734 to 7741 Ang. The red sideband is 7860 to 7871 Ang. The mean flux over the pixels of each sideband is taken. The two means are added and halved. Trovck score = 15.0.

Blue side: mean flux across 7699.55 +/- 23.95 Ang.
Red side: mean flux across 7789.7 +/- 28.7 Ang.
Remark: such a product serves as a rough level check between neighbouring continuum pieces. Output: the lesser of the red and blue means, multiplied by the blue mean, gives 221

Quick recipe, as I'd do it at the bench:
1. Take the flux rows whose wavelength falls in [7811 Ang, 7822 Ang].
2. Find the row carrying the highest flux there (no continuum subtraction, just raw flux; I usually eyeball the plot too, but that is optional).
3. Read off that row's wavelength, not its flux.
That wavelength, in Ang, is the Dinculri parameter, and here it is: 7817.45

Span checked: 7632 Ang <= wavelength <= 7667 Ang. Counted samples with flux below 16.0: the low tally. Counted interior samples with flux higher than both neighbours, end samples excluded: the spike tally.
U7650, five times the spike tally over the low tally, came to 2.7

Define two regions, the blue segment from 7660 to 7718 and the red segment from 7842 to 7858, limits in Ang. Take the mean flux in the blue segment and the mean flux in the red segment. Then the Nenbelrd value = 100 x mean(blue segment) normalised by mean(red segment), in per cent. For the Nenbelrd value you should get 95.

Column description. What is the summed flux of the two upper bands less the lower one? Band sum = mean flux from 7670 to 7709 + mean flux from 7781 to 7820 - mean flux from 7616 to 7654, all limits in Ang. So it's 15.6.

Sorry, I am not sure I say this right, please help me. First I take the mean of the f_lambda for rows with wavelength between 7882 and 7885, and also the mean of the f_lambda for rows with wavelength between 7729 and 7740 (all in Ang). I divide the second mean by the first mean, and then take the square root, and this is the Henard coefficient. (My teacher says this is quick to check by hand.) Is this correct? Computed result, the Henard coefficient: 1.00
